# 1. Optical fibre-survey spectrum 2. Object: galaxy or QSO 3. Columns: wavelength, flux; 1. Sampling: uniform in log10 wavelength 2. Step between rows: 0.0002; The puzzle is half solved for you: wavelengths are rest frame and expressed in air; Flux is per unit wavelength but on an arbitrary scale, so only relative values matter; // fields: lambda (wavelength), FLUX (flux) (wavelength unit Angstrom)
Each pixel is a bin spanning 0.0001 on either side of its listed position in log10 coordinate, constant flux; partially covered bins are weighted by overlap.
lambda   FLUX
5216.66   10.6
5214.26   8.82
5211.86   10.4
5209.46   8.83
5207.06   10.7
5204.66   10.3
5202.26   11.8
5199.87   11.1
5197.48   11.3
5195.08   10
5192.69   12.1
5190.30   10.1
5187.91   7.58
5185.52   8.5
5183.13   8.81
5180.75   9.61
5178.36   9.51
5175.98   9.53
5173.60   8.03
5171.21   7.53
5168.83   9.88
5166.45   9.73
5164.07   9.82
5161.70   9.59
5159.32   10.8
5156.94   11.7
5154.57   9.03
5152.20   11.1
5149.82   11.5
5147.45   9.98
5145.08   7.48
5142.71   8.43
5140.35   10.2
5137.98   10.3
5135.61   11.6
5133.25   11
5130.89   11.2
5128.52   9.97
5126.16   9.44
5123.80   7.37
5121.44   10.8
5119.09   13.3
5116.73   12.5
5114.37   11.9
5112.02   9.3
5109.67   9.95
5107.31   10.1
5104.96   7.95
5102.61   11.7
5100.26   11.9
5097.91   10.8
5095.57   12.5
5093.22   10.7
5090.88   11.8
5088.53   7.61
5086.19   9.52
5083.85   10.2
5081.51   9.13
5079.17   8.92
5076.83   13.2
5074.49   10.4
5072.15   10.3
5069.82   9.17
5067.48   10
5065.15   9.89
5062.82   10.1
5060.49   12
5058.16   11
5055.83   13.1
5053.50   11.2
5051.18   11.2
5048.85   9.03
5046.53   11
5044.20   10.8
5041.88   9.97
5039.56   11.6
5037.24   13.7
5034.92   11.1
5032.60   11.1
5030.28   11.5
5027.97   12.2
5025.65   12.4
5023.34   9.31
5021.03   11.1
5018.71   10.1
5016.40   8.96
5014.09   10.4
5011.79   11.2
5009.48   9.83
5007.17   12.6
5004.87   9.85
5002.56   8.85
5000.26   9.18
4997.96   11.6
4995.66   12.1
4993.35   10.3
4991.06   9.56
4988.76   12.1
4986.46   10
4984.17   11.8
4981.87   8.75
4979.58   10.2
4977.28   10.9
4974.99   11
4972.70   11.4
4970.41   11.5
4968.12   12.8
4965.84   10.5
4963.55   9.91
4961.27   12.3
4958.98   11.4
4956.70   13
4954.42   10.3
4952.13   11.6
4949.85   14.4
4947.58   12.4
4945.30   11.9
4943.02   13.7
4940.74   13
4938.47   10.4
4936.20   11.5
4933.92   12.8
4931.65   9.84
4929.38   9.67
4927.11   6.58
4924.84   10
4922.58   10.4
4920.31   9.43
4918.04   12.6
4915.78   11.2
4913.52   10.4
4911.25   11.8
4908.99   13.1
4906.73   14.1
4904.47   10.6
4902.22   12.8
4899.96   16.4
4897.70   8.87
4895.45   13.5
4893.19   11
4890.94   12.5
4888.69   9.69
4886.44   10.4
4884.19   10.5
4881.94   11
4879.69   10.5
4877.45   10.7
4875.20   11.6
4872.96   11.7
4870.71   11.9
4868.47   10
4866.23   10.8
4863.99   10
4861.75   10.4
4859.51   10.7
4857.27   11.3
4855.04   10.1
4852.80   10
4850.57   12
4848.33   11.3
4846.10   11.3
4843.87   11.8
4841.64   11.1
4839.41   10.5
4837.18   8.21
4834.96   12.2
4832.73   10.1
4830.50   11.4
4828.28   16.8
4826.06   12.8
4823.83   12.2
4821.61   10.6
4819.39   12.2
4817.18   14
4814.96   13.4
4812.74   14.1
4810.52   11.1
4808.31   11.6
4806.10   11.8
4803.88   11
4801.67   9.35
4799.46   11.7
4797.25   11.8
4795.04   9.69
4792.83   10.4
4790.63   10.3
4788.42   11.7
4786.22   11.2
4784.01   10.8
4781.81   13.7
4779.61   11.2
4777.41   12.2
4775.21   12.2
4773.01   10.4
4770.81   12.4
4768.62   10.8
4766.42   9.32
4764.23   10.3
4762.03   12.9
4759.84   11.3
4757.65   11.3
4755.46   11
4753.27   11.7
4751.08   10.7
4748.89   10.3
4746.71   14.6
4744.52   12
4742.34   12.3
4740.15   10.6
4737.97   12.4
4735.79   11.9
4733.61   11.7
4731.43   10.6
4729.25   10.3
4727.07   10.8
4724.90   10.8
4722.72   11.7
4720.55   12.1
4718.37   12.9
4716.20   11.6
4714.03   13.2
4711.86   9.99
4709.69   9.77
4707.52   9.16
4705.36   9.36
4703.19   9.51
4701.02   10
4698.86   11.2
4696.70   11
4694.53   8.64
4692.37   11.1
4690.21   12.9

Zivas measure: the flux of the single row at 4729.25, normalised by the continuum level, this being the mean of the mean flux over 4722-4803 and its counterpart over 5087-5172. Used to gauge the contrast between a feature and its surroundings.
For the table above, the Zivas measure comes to 0.95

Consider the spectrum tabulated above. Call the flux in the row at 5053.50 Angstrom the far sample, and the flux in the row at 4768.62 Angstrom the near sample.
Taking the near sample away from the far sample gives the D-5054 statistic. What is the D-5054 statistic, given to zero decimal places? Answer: 0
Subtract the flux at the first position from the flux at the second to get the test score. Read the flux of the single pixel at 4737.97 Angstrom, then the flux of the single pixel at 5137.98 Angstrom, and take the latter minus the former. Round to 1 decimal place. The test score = -2.1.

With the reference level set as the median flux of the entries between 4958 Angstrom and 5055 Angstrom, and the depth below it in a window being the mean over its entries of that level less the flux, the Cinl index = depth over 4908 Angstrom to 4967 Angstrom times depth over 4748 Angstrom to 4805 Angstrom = 0.02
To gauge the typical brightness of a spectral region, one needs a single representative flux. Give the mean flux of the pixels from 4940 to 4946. 12.9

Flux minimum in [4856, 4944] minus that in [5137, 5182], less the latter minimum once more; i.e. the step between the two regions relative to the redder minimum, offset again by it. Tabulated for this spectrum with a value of -8.4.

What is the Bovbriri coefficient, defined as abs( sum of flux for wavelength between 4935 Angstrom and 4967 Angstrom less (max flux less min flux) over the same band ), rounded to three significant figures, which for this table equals 162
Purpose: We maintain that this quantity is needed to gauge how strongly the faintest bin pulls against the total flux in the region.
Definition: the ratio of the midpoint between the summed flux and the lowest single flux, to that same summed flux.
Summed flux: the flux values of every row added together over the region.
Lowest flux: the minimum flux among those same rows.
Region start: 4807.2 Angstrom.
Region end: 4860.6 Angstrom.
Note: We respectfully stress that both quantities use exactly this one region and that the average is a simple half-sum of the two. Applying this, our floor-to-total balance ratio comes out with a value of 0.515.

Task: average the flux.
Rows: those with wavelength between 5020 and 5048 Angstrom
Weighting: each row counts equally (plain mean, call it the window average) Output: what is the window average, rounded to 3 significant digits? 11.3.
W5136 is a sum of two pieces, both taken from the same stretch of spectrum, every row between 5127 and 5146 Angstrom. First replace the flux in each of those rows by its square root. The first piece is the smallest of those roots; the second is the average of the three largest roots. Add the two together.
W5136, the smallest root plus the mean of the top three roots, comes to 6.1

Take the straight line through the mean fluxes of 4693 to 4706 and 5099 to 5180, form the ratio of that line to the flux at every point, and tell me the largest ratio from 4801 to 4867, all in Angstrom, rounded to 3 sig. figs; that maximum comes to 1.22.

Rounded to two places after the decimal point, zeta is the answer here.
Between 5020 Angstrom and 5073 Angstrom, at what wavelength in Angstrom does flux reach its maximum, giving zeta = 5037.24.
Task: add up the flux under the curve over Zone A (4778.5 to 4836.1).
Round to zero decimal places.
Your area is 680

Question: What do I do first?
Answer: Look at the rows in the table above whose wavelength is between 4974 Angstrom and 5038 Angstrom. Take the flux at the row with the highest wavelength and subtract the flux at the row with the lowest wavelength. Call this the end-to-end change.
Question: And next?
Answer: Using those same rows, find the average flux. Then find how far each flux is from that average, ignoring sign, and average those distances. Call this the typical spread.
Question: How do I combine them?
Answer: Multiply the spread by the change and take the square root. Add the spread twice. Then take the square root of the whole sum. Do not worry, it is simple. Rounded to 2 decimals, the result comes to 1.95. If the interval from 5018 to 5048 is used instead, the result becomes 1.58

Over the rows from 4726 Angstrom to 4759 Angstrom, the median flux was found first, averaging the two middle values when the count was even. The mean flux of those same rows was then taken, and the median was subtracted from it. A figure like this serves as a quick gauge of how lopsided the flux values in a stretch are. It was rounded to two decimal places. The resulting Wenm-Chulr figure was 0.18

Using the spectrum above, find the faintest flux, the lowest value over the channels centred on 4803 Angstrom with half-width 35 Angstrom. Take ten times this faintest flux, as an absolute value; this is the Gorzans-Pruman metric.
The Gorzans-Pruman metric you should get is 82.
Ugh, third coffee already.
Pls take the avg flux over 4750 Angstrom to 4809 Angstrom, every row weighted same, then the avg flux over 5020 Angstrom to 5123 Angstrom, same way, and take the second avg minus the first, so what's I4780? -0.4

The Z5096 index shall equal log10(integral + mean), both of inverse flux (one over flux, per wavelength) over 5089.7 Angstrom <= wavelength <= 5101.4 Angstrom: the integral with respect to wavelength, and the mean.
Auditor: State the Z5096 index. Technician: 0.04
